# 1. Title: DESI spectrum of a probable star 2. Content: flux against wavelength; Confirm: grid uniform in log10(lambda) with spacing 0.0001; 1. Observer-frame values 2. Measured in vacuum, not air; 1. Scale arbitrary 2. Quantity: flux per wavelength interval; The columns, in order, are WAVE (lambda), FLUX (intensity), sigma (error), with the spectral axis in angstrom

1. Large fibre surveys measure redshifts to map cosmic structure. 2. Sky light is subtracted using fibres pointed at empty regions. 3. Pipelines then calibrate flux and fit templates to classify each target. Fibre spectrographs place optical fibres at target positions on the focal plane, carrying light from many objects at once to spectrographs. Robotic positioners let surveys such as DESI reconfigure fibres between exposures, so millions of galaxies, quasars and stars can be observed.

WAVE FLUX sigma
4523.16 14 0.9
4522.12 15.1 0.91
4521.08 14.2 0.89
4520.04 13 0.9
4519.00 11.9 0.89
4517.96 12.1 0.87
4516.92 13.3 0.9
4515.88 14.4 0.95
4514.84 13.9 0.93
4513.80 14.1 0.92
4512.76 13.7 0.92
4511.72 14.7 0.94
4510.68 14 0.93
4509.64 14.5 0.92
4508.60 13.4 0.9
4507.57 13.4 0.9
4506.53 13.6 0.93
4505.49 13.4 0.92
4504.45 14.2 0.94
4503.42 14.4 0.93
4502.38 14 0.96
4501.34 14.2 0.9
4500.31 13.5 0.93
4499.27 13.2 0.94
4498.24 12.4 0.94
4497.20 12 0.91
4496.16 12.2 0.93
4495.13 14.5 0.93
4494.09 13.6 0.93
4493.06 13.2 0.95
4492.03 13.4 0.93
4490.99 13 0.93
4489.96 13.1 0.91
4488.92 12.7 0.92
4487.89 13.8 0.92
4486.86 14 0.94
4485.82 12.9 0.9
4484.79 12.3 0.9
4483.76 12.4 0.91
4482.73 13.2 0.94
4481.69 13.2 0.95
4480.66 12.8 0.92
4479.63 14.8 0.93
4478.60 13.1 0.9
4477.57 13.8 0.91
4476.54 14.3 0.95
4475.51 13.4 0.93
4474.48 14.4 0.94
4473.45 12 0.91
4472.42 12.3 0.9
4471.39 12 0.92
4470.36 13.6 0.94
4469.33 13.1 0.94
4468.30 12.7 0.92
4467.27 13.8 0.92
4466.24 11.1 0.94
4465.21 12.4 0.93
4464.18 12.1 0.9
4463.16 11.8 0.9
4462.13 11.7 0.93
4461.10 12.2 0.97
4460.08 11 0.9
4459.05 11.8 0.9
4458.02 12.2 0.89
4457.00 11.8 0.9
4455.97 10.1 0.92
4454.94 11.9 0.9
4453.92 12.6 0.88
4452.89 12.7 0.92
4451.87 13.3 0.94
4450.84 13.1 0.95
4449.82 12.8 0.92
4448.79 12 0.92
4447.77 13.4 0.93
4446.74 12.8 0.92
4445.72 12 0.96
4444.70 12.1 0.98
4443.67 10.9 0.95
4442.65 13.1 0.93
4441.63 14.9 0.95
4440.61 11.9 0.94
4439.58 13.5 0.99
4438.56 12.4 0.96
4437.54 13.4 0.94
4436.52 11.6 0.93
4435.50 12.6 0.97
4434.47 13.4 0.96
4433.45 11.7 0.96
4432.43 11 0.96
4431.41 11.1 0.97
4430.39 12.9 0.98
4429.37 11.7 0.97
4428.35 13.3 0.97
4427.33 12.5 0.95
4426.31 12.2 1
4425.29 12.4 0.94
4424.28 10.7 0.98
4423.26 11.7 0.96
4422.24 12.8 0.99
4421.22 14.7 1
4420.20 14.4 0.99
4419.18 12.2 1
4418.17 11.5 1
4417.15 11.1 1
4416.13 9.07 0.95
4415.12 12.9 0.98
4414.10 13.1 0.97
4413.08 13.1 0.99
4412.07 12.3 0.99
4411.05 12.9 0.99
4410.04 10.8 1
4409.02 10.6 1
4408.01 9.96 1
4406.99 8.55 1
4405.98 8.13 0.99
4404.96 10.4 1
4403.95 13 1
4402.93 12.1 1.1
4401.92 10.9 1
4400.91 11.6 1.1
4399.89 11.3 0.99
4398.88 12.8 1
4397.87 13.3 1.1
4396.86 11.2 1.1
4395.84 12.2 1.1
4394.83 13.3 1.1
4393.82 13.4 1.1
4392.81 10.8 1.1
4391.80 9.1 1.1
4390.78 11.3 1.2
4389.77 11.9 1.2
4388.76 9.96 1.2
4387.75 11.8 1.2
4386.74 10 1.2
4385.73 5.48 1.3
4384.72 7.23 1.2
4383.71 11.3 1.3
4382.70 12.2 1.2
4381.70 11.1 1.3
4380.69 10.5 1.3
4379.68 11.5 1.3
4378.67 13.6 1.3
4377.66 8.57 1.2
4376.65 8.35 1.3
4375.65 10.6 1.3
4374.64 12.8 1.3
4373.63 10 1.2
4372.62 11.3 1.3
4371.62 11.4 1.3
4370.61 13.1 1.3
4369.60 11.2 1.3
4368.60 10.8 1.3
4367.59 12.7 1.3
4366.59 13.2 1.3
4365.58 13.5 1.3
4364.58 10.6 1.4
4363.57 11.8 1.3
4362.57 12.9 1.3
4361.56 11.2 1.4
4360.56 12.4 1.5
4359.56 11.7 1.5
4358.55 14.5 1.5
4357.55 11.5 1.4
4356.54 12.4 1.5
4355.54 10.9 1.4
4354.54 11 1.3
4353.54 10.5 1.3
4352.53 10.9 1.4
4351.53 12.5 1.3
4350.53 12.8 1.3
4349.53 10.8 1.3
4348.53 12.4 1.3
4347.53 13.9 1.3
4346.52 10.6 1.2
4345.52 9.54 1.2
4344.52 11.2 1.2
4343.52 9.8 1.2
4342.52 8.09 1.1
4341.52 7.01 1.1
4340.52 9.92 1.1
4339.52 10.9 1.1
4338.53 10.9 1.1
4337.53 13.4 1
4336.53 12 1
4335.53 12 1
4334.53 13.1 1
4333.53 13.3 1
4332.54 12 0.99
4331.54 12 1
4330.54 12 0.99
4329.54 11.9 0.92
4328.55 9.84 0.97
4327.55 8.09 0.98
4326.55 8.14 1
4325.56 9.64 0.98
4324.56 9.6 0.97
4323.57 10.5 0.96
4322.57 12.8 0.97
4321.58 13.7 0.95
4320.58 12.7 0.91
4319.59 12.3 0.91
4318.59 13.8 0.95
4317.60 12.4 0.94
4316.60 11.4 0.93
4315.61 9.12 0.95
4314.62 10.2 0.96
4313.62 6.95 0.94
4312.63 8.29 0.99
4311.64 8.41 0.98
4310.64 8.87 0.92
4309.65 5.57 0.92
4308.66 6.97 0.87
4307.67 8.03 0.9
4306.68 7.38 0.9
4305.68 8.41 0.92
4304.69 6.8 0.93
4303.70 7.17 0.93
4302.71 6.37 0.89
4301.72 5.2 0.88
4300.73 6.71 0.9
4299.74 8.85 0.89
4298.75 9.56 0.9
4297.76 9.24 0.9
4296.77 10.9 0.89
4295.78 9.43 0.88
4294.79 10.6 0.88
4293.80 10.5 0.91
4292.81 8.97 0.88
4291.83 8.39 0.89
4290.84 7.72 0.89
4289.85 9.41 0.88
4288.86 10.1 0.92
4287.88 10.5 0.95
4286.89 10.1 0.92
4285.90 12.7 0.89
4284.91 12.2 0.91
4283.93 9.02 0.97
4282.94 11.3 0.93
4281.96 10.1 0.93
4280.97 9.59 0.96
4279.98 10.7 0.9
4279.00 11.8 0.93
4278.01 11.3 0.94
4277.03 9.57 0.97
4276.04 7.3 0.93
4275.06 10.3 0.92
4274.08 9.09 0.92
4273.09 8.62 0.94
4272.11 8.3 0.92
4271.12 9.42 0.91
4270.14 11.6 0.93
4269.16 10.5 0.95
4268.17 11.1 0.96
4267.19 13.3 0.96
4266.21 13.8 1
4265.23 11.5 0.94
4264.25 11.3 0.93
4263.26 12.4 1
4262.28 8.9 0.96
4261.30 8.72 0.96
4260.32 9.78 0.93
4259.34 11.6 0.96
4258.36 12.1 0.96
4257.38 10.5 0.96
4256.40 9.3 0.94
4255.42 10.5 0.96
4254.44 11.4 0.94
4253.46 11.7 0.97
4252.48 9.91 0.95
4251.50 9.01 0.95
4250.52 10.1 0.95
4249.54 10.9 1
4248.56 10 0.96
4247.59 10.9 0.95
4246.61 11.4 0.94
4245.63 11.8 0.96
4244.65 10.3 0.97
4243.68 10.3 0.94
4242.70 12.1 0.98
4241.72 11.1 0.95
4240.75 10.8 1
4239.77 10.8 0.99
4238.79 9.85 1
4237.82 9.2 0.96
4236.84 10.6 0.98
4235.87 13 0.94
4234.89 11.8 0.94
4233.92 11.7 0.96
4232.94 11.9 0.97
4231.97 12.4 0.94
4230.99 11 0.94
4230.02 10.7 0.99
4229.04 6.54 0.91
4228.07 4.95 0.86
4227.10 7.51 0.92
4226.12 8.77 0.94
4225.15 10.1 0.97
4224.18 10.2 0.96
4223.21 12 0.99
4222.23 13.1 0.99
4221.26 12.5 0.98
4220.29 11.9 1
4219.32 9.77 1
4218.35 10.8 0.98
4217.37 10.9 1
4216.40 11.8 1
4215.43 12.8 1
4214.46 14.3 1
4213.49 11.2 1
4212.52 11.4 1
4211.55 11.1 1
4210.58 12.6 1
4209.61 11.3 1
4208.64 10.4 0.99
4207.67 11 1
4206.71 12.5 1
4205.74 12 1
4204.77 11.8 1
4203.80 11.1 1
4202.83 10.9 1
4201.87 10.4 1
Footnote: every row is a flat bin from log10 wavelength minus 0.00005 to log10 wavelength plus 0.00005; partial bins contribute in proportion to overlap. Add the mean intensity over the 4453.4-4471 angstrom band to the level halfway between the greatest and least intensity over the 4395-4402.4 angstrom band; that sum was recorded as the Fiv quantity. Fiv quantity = 24.2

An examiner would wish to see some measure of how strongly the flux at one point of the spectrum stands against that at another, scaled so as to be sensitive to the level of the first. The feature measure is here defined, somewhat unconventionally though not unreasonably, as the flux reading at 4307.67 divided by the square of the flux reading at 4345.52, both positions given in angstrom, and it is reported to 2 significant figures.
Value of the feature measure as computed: 0.088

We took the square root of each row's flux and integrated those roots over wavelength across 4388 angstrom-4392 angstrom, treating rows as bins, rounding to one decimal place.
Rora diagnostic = 13.1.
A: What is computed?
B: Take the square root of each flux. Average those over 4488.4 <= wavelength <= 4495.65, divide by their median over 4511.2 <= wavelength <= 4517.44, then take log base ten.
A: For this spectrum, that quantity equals -0.01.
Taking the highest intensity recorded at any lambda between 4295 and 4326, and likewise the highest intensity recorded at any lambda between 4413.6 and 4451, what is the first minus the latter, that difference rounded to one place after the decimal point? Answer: -1.1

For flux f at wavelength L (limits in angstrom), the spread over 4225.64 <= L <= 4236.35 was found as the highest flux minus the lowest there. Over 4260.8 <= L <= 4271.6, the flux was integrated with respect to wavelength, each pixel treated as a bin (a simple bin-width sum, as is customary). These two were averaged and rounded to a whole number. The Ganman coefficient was 64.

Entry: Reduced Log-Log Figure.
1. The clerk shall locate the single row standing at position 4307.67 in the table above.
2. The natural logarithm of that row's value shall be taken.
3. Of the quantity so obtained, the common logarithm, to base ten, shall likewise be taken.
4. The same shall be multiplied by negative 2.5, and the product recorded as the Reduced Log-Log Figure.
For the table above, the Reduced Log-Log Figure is -0.80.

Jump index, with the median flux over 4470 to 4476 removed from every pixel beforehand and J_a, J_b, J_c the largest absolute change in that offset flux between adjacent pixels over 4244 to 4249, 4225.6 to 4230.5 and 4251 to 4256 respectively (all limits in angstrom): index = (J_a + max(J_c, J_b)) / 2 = 2.83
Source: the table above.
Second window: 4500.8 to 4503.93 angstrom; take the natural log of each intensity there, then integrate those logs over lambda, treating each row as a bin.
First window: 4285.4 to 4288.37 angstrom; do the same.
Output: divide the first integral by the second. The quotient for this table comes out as 0.86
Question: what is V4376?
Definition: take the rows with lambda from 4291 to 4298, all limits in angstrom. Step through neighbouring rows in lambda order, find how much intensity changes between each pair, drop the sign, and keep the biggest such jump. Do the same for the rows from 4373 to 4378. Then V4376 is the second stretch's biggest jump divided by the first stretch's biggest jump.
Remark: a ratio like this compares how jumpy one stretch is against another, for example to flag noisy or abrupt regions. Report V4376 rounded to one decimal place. 1.7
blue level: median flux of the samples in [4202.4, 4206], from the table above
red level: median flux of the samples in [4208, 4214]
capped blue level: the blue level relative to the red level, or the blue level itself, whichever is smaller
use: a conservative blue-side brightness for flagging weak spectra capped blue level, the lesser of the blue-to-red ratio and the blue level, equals 1.02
